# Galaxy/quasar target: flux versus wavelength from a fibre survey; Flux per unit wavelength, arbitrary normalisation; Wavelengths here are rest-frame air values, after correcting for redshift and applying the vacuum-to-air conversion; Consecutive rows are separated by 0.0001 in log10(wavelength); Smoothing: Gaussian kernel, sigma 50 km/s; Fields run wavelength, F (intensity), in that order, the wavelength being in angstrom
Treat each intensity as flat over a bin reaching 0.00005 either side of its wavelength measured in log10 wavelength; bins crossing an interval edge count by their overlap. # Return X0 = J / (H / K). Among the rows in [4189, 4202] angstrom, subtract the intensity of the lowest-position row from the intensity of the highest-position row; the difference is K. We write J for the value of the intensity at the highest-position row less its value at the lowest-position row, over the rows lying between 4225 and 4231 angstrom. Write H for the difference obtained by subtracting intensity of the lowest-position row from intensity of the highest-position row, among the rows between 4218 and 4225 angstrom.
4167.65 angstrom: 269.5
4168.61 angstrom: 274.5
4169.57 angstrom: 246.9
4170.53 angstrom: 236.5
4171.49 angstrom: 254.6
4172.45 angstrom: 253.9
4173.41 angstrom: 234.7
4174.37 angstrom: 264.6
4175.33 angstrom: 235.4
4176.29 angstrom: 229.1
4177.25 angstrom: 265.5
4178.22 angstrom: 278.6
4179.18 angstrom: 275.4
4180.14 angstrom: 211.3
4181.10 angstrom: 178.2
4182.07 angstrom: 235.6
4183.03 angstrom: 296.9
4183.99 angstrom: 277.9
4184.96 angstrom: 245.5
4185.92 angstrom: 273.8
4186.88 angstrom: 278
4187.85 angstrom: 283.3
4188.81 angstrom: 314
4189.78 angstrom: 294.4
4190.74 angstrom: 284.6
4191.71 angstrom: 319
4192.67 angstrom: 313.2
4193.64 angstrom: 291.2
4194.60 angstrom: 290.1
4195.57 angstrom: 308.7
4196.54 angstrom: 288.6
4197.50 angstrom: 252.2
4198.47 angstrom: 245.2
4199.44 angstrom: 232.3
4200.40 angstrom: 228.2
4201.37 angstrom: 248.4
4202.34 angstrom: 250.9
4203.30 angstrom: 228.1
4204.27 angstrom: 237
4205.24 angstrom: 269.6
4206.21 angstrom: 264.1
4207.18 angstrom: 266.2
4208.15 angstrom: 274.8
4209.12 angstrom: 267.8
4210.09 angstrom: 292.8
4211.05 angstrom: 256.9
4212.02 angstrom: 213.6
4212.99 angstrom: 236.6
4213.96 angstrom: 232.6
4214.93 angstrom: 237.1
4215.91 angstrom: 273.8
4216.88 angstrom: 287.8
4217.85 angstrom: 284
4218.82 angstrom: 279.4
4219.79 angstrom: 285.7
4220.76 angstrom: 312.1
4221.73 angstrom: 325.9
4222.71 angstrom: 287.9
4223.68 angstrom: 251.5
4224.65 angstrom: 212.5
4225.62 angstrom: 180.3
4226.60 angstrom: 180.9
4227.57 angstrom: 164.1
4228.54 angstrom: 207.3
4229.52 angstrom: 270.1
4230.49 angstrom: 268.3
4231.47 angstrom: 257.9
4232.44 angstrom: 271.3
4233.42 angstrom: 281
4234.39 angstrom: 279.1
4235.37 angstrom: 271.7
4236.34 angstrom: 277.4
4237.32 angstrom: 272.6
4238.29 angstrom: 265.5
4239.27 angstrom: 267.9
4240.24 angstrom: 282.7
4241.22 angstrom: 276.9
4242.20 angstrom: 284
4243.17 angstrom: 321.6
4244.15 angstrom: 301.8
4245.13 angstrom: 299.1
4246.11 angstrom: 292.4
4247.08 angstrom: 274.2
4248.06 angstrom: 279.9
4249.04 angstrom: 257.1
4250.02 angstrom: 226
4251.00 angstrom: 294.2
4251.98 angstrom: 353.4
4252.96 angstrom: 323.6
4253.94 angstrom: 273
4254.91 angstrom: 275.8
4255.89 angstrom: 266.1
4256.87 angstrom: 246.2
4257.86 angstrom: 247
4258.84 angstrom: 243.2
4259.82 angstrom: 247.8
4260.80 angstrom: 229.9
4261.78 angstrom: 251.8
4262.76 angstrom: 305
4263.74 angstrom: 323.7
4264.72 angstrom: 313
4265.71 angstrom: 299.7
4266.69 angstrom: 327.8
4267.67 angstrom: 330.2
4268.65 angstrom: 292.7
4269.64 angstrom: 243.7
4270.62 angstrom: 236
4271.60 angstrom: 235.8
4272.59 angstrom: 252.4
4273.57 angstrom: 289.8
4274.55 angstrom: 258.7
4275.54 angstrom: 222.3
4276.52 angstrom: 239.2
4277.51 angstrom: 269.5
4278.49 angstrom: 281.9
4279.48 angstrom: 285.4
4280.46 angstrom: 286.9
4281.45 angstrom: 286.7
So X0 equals 61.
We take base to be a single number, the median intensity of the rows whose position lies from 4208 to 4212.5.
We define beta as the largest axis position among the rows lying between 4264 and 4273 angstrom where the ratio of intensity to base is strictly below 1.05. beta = 4272.59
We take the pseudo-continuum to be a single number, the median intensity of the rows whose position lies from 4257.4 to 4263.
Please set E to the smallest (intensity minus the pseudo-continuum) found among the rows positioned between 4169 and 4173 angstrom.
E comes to -11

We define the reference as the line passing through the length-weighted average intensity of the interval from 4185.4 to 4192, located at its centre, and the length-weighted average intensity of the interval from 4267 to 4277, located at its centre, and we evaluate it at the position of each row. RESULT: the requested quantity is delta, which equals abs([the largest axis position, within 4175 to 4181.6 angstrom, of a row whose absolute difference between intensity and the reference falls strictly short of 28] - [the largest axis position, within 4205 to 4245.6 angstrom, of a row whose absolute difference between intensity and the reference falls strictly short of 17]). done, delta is 63.0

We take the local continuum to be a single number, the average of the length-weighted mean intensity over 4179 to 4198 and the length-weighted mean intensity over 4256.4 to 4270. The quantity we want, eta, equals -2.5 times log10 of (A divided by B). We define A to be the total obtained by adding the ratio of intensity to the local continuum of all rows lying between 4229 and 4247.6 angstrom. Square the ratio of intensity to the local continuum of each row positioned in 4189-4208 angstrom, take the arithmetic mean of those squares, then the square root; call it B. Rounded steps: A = 19.2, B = 0.98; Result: -3.23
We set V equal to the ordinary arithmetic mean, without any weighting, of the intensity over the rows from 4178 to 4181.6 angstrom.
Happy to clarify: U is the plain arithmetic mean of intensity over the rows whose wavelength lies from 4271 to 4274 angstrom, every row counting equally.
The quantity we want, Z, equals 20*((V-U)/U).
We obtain -1.8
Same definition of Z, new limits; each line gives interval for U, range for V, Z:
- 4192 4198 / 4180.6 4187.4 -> -2.4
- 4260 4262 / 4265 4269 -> 6.0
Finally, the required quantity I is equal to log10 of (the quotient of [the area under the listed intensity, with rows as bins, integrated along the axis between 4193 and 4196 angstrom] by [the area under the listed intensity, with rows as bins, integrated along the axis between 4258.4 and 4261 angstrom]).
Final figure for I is 0.15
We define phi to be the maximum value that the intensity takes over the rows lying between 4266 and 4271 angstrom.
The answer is 330.2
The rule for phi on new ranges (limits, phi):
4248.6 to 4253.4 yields 353.4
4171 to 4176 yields 264.6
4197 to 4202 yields 252.2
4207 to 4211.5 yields 292.8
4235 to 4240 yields 277.4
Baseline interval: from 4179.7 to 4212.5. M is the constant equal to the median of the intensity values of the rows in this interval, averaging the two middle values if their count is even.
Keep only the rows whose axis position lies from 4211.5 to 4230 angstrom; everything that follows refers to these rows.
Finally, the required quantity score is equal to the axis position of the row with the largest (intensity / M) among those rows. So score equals 4221.73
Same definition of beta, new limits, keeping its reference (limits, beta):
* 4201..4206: 4205.24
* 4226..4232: 4231.47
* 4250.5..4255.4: 4254.91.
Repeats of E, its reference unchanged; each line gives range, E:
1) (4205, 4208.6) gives 17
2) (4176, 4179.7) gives -18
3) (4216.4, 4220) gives 32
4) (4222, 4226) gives -67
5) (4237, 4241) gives 18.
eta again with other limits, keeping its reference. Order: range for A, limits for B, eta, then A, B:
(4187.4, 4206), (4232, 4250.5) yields -3.17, 18.7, 1.00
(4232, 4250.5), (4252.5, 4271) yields -3.19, 19.1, 1.01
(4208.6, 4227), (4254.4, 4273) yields -3.13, 17.7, 0.99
